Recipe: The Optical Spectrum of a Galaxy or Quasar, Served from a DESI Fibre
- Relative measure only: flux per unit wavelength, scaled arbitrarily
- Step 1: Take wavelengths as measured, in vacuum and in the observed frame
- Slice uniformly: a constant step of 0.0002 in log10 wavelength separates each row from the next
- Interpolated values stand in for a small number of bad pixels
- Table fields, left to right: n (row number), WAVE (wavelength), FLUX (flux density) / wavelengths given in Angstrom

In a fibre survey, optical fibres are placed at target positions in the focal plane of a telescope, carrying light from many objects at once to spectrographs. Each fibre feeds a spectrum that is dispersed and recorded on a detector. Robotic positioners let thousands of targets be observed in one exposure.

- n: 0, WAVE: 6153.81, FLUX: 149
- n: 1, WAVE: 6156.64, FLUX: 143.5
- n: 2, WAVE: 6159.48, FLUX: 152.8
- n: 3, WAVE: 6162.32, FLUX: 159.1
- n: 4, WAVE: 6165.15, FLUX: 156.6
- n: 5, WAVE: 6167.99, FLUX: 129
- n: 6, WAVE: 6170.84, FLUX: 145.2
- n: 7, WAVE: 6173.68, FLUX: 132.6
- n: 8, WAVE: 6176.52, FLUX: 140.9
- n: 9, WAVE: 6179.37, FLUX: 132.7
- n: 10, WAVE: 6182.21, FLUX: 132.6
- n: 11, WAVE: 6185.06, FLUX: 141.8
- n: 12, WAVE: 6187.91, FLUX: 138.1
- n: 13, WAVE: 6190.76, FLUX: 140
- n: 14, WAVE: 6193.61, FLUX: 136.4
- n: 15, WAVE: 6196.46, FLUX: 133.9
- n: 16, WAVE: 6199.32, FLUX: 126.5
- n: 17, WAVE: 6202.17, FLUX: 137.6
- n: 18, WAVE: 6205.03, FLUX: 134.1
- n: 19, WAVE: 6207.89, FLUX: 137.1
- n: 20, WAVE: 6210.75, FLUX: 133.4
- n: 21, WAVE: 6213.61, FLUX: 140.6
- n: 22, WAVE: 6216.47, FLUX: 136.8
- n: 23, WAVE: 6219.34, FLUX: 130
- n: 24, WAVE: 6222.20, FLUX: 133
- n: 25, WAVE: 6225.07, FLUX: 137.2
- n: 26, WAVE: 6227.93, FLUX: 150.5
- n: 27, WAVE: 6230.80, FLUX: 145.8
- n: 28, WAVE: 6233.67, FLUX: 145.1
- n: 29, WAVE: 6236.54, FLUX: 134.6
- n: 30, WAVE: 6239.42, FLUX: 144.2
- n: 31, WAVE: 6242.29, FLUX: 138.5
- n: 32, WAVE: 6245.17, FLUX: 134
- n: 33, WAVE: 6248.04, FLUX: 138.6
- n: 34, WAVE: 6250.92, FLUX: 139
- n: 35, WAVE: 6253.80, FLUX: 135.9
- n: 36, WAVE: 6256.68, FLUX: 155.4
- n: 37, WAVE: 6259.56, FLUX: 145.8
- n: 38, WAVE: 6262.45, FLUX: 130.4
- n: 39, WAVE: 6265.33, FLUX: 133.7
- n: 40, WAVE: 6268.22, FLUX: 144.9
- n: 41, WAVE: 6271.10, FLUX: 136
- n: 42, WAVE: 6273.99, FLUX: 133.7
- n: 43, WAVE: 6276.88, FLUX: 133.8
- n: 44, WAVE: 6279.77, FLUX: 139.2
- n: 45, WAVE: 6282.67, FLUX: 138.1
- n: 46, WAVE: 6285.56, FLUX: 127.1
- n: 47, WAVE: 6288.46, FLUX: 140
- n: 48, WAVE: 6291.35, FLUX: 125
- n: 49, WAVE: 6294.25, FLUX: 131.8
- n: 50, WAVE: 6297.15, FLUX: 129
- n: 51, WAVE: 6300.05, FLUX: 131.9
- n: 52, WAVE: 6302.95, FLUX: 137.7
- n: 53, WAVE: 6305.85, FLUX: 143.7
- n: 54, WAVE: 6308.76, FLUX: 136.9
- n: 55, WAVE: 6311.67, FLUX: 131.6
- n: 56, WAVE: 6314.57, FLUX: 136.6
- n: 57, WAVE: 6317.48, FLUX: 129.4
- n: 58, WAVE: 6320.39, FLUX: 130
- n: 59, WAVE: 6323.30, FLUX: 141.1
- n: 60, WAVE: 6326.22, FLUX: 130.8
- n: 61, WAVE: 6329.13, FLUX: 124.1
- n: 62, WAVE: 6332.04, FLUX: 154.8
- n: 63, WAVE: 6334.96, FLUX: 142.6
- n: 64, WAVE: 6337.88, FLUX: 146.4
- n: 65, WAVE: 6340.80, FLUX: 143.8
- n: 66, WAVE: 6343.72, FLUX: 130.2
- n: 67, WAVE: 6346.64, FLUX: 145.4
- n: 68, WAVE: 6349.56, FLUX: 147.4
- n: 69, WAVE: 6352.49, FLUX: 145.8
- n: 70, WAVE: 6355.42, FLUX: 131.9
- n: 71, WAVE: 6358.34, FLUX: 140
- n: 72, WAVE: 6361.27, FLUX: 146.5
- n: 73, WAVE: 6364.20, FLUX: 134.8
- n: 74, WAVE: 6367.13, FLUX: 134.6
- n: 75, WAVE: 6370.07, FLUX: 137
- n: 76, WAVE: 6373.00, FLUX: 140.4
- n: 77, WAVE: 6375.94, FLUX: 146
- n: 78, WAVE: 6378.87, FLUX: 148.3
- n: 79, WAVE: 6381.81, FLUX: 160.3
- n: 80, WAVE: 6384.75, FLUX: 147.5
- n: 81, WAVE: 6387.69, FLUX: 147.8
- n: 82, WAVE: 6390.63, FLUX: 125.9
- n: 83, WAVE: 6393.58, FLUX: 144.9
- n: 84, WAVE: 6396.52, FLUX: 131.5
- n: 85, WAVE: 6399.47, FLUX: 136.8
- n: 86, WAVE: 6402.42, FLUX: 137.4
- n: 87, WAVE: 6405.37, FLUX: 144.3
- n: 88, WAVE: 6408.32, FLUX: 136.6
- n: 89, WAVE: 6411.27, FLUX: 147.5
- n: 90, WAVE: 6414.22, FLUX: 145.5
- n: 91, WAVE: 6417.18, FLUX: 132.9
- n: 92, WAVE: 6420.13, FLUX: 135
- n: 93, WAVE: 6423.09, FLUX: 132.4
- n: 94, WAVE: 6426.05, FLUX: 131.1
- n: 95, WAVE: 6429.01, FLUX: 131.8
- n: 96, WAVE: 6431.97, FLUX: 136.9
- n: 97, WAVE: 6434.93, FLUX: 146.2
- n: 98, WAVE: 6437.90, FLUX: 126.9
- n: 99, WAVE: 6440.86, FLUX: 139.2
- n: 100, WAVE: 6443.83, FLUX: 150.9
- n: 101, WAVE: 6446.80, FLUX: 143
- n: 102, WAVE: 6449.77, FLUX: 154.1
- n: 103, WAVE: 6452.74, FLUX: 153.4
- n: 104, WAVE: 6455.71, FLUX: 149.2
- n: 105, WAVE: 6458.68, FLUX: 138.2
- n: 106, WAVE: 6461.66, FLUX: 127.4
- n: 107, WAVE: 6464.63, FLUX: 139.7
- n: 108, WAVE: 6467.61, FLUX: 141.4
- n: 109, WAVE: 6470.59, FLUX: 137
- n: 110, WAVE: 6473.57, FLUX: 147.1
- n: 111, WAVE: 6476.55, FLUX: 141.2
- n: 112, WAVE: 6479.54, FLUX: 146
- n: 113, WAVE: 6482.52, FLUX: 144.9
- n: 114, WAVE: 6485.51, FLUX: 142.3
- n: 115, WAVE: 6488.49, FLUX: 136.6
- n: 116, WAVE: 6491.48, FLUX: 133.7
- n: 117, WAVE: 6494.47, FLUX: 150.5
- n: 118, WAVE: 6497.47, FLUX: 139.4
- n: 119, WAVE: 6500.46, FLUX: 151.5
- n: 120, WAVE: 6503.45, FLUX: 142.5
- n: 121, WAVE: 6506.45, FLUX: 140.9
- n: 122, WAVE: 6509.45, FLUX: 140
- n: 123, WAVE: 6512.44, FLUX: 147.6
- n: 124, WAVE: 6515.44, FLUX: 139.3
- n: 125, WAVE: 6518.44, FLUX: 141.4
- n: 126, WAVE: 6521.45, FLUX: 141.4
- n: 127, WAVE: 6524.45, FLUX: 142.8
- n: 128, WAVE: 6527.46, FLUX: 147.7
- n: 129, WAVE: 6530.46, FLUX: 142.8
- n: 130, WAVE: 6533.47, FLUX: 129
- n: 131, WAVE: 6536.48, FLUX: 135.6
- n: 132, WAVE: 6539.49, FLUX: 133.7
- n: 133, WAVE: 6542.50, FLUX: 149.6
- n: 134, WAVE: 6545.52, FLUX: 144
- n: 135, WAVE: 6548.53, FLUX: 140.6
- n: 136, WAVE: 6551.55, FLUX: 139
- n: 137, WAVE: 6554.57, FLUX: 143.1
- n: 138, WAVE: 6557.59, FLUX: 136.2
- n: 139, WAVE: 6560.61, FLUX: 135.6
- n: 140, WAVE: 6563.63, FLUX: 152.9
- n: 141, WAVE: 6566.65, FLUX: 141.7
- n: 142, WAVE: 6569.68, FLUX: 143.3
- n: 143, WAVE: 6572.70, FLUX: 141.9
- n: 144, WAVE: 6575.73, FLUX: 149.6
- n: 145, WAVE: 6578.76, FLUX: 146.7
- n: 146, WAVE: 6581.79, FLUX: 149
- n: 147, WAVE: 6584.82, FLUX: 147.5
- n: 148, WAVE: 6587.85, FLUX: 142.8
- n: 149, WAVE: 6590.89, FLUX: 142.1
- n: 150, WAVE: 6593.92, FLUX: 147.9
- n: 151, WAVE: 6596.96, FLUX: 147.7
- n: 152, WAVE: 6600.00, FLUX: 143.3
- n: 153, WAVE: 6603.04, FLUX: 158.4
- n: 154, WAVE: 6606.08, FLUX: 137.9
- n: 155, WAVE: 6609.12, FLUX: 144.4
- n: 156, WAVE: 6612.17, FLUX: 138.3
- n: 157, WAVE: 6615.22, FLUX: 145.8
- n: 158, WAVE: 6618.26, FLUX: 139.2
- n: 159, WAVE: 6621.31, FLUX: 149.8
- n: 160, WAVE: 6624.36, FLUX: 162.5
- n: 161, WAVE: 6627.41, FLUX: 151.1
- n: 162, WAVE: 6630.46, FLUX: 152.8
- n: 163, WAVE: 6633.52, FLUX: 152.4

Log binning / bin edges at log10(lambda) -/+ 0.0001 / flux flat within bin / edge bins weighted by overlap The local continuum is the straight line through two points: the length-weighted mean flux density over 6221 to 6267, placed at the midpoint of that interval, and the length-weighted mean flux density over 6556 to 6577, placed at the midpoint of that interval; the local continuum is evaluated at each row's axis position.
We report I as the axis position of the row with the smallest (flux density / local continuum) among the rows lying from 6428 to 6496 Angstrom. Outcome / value 6437.90 Angstrom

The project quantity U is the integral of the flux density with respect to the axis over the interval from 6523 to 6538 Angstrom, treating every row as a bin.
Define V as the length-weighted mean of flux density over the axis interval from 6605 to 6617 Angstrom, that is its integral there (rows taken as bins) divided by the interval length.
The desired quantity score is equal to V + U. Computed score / 2235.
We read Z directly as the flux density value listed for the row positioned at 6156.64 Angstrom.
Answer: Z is 143.5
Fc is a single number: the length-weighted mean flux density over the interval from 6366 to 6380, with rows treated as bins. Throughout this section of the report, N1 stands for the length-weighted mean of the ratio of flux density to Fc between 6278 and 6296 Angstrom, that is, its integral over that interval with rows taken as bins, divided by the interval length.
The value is 0.94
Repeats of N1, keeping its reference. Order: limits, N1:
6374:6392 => 1.03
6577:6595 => 1.03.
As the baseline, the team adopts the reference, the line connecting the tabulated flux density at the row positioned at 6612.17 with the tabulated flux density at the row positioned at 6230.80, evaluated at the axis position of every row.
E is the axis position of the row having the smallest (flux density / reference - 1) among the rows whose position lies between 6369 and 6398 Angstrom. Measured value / 6390.63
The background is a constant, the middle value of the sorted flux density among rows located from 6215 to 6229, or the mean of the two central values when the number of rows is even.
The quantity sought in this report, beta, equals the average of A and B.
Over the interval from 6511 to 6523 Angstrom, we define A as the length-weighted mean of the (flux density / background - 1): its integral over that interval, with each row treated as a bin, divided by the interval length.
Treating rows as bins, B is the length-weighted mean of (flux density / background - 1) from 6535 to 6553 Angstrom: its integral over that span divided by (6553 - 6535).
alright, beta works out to 0.034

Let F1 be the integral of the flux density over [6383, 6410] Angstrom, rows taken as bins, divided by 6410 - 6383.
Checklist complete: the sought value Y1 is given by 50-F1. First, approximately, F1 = 139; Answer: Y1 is -89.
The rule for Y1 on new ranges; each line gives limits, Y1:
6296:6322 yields -84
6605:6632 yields -97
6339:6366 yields -91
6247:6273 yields -90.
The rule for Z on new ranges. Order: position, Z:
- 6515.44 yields 139.3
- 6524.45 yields 142.8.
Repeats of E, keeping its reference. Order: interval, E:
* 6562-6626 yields 6606.08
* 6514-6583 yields 6533.47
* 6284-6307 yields 6291.35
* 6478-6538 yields 6533.47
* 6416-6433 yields 6426.05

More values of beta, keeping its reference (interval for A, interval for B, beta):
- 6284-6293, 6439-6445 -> 0.003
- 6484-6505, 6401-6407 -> 0.035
